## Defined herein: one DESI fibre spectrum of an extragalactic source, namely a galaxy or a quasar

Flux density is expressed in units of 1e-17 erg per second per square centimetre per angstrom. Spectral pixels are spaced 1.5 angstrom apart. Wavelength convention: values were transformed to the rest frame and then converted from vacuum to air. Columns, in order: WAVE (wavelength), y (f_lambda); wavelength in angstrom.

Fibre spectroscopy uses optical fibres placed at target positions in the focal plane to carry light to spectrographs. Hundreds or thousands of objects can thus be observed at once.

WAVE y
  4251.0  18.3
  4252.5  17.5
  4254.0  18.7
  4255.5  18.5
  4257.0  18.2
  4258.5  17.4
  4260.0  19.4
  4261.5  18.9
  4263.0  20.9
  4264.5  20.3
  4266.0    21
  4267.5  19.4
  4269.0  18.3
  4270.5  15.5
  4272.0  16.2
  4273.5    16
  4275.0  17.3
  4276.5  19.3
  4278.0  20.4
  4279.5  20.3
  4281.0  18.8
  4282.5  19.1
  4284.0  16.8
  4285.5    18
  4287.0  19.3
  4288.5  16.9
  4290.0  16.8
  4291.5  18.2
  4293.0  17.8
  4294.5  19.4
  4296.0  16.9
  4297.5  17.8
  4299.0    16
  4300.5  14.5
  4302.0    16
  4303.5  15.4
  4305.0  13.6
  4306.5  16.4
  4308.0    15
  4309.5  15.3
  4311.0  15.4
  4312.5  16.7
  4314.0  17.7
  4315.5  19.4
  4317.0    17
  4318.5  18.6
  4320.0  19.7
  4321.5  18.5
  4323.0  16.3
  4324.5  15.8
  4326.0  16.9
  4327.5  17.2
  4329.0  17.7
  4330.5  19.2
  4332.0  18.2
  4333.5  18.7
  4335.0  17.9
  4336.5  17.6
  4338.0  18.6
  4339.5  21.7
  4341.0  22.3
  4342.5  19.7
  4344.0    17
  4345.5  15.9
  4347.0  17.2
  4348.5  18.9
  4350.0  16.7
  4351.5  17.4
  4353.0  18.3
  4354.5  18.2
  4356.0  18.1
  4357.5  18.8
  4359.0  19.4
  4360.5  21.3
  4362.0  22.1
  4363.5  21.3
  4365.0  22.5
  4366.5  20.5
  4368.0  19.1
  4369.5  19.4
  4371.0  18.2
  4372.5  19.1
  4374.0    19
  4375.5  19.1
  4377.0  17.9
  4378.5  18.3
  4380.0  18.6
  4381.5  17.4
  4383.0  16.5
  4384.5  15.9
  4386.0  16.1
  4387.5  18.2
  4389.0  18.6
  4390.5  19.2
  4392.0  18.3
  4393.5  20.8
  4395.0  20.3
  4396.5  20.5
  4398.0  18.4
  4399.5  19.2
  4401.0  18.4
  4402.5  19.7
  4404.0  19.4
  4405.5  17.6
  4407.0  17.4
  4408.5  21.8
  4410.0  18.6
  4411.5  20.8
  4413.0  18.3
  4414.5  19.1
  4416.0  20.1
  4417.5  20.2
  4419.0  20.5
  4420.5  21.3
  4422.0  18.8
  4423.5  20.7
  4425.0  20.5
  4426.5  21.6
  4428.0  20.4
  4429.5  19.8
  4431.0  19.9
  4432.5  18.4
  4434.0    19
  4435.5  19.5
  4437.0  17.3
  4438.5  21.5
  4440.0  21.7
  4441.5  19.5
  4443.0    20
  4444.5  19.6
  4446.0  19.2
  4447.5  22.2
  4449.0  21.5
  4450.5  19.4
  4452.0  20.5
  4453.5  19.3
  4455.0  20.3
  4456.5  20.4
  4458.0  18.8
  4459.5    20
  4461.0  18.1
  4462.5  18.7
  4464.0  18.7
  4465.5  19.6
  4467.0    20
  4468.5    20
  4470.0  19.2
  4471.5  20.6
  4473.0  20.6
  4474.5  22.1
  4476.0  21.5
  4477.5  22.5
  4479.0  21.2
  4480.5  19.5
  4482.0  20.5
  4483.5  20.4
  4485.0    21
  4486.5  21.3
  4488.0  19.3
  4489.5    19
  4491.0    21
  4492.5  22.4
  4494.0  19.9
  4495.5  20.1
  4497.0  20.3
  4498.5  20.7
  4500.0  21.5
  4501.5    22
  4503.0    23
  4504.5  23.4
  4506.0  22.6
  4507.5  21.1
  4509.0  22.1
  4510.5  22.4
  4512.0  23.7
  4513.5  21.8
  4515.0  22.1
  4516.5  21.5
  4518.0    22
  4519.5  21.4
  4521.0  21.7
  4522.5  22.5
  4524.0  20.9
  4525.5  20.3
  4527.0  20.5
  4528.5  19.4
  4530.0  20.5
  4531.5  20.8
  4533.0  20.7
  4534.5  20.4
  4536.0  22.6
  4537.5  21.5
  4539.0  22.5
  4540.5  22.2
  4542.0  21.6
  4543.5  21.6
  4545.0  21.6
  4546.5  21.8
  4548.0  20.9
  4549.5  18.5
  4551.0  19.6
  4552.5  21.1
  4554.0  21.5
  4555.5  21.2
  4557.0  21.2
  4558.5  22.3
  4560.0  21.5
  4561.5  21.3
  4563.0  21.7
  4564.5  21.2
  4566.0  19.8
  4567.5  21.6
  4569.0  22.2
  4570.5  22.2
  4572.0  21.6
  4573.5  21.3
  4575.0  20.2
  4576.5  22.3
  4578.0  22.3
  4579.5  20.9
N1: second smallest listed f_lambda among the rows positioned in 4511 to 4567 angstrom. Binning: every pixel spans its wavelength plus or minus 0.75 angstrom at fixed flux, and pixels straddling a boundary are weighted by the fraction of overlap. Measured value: 19.4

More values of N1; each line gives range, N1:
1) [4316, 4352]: 15.9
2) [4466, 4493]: 19.2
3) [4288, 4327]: 14.5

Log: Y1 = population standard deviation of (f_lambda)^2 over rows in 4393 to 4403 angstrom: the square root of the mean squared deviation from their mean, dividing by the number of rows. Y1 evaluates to 36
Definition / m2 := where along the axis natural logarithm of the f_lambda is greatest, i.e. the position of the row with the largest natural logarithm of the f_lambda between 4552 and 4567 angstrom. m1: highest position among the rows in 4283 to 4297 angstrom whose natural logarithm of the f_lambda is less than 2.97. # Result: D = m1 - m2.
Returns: -262.5 angstrom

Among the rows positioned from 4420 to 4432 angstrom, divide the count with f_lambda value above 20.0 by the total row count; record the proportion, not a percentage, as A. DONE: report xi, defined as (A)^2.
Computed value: 0.4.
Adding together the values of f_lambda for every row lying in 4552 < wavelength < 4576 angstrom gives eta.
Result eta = 342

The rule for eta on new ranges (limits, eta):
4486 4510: 340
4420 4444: 320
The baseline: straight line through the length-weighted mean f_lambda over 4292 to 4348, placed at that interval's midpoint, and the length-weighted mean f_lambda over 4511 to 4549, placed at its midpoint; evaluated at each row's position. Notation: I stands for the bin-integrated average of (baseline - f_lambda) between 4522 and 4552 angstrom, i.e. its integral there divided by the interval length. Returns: 0.57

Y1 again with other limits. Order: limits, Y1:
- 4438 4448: 47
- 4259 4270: 37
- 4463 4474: 26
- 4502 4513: 36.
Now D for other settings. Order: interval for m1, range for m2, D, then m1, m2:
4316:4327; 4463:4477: -148.5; 4326.0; 4474.5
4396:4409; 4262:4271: 141.0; 4407.0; 4266.0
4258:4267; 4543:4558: -285.0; 4261.5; 4546.5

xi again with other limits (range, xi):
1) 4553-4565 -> 1.0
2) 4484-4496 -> 0.4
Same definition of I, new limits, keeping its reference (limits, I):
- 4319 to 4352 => -0.41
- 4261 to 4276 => -1.93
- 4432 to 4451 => -0.18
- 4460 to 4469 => 1.01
